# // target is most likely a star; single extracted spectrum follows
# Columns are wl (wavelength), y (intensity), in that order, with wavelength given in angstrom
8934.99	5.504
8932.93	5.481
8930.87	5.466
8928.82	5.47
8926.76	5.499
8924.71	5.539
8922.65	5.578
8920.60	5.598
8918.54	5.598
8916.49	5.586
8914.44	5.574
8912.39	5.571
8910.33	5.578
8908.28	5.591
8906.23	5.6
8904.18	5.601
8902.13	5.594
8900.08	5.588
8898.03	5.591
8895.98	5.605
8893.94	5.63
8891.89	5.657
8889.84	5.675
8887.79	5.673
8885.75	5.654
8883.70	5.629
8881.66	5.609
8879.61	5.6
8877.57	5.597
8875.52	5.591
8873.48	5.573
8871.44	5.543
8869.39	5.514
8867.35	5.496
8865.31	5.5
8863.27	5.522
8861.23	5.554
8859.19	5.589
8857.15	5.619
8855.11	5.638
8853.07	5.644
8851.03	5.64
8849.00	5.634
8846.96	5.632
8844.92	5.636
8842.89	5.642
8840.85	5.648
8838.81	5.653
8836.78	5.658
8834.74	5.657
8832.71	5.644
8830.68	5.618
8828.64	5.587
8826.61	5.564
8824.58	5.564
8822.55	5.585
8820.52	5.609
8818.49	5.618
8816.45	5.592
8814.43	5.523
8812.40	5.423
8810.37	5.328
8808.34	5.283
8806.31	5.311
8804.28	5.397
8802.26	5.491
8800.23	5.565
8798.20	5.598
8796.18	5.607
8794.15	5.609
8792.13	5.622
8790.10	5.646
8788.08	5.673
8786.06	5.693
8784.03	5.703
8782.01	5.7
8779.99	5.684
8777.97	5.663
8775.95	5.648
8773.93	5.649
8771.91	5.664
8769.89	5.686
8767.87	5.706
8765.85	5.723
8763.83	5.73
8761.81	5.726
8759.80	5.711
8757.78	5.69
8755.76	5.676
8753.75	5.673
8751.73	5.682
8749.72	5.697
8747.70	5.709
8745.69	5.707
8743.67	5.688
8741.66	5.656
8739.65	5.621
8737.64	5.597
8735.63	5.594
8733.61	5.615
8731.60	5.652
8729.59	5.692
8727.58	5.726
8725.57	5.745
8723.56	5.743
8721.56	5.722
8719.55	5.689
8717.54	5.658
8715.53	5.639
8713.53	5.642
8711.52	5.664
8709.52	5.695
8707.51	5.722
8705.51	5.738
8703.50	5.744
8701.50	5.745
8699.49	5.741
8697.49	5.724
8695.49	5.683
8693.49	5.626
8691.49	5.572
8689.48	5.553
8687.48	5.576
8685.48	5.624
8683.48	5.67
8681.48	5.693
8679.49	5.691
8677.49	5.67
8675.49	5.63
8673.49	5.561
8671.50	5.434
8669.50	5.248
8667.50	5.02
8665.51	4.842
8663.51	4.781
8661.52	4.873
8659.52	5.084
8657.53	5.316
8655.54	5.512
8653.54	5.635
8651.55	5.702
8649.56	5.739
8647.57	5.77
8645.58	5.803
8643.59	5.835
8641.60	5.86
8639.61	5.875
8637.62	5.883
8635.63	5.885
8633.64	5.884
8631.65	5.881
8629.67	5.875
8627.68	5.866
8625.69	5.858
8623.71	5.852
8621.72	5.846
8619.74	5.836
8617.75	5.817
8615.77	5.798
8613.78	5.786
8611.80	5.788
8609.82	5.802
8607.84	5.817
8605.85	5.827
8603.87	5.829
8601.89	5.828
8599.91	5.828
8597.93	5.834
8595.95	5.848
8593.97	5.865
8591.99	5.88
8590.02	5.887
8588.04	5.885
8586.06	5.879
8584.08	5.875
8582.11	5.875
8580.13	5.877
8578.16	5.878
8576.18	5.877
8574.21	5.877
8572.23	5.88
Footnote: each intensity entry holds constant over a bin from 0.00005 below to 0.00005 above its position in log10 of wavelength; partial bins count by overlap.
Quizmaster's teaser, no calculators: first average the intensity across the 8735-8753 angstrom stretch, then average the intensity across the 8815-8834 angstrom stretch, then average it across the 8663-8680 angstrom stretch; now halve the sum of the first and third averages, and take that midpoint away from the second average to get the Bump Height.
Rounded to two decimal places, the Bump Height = 0.11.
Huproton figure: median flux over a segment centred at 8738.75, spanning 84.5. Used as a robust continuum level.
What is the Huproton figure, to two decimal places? 5.69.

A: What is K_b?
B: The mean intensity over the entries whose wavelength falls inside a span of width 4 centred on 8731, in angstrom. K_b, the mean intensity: 5.67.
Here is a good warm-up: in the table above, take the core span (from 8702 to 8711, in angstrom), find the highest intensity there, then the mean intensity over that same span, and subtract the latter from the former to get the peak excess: 0.019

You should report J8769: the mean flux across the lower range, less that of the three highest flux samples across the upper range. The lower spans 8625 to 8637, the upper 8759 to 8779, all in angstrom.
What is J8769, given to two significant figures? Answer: 0.15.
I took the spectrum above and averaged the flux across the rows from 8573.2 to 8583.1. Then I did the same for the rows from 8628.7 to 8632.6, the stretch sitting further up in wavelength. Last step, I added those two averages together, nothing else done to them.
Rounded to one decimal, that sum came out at 11.8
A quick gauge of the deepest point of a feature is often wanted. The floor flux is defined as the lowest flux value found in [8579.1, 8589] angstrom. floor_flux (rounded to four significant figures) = 5.875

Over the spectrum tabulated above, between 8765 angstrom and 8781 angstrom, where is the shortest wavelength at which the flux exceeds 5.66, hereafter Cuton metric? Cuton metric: 8765.85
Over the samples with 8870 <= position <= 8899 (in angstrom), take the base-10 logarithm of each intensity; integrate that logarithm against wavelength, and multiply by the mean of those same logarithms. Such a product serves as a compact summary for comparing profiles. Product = 16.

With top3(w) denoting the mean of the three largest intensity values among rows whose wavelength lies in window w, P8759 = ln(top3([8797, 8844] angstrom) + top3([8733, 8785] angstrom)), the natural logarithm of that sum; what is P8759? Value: 2.432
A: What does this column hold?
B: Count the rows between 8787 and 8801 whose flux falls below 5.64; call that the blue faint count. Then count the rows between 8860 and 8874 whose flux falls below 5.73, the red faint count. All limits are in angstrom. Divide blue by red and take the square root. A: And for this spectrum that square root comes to 0.85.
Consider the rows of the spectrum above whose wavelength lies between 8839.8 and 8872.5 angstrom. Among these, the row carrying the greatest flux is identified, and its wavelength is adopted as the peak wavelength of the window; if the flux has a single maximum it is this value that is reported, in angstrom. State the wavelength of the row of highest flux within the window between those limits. 8840.85 angstrom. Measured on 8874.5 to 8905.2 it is 8889.84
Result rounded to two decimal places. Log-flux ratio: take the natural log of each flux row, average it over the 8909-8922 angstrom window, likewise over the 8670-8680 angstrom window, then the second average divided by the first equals 1.00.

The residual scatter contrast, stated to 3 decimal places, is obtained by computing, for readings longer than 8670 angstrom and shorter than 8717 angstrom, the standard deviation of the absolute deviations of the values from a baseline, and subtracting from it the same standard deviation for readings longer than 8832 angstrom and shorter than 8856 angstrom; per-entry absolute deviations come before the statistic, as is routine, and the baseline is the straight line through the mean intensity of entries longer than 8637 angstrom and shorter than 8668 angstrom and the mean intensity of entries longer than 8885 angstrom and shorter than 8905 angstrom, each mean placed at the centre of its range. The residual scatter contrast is 0.049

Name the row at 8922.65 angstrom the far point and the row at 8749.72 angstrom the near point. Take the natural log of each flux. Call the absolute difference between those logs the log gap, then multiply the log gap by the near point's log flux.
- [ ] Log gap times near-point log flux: 0.037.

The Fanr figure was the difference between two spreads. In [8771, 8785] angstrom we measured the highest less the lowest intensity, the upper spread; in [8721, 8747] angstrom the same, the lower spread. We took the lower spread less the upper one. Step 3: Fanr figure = 0.1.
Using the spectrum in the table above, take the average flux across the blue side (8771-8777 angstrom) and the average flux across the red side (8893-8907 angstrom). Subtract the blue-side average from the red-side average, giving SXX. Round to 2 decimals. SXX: -0.05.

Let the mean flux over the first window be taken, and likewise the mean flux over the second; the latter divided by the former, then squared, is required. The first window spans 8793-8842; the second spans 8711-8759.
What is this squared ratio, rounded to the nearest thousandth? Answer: 1.046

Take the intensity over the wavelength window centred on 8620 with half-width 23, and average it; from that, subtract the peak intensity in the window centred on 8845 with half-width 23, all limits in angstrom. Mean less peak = 0.18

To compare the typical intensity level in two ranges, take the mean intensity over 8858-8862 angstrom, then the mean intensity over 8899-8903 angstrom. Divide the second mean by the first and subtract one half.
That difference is 0.503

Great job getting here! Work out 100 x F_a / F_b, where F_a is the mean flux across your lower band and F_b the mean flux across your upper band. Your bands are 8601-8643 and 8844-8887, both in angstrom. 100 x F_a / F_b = 104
